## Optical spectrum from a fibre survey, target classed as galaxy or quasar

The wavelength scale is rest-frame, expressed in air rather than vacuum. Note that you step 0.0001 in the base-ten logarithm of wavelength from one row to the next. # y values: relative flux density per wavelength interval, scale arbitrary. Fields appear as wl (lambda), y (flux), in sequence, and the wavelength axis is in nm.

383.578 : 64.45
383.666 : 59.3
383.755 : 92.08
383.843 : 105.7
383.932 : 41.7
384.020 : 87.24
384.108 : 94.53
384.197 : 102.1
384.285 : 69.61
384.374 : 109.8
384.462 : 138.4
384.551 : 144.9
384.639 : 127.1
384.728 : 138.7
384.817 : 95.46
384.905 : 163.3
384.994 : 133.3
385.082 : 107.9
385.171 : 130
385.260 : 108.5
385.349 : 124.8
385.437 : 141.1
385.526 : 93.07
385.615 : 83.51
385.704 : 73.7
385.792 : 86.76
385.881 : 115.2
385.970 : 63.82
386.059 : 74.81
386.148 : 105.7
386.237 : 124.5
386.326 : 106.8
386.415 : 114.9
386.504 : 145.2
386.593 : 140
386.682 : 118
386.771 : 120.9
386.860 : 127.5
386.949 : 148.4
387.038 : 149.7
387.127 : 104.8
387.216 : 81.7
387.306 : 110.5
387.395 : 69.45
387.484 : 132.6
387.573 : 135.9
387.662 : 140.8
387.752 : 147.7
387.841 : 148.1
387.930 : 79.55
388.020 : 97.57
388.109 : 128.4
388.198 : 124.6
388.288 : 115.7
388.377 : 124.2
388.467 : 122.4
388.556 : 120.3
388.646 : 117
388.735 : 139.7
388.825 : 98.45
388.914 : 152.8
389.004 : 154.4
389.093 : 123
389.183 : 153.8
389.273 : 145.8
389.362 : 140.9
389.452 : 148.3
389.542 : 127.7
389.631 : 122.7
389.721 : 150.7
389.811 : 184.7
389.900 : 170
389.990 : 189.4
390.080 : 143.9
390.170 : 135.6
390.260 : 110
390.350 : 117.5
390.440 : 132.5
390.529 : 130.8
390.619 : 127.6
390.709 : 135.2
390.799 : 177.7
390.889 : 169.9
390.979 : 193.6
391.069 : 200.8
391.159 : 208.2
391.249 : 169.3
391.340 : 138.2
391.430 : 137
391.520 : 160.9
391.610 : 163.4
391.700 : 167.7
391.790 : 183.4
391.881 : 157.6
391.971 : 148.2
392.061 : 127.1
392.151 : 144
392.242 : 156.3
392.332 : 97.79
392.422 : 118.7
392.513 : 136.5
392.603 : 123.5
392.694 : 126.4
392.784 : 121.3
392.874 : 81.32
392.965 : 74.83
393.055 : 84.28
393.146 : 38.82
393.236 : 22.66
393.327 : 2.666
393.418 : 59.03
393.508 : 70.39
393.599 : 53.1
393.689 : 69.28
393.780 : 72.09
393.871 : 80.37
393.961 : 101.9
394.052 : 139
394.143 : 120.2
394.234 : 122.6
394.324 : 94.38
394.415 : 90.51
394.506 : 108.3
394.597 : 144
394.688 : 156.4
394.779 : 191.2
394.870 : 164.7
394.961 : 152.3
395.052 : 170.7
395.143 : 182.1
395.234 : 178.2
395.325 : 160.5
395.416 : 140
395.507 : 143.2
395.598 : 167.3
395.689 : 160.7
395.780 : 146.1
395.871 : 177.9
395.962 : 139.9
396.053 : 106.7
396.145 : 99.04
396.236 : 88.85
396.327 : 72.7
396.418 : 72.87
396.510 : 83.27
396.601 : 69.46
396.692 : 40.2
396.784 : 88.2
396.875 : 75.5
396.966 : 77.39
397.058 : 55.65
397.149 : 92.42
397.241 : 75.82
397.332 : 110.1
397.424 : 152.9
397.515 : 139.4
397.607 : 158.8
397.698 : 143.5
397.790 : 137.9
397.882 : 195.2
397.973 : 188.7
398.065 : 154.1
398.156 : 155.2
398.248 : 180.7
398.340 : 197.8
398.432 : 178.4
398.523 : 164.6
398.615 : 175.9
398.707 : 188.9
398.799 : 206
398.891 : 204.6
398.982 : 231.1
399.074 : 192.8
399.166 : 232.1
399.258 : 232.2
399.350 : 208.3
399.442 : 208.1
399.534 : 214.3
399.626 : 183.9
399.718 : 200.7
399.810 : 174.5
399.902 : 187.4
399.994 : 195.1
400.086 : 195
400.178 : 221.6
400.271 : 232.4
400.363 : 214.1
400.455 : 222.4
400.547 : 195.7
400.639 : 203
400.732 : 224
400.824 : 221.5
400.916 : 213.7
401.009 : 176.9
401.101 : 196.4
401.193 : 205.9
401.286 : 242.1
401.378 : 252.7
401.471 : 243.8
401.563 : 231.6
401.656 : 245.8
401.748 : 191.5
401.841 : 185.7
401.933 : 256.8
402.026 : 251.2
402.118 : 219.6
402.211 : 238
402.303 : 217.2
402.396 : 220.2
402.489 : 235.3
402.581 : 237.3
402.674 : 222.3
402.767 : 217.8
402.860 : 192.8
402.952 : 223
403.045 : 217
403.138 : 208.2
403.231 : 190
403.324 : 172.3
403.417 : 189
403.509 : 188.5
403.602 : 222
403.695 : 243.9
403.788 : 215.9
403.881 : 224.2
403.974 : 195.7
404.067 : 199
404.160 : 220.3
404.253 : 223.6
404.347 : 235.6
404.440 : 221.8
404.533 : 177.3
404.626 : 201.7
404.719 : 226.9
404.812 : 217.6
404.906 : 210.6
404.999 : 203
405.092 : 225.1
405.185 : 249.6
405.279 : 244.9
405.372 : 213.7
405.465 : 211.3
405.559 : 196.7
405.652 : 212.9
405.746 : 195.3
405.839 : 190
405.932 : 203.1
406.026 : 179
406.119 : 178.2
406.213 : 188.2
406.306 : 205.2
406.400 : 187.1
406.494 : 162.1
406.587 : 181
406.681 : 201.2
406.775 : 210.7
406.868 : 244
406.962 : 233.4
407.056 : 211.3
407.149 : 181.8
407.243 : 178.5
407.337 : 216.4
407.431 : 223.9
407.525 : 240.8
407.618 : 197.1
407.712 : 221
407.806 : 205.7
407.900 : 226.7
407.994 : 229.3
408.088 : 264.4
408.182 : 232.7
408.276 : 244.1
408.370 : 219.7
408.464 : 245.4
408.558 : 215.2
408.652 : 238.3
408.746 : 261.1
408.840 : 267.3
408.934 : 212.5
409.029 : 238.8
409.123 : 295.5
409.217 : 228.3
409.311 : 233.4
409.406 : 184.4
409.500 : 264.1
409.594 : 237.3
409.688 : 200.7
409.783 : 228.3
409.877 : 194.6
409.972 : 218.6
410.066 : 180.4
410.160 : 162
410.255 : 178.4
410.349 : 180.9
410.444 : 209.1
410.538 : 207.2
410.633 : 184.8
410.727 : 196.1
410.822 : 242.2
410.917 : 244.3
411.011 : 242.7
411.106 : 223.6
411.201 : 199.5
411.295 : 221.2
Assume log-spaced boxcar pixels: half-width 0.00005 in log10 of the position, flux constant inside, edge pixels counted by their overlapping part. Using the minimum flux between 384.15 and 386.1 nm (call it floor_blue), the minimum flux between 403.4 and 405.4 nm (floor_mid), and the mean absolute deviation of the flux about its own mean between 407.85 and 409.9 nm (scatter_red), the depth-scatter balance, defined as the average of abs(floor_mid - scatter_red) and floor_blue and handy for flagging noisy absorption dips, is 111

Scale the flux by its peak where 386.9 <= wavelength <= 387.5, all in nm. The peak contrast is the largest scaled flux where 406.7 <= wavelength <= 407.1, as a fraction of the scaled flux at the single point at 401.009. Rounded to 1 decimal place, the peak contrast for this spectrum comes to 1.4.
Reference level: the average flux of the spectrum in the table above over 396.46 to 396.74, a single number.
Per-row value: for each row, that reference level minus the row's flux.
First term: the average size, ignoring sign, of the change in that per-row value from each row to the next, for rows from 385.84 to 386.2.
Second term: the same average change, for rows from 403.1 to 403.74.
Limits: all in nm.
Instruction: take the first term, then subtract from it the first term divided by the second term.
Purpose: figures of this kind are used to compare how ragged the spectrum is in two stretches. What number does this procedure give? 29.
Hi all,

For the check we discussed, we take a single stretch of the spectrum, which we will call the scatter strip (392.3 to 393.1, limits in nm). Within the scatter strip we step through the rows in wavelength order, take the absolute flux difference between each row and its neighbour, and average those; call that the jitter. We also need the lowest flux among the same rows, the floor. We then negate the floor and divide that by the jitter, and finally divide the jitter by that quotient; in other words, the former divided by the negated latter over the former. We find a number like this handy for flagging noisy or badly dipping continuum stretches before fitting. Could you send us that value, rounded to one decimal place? -2.8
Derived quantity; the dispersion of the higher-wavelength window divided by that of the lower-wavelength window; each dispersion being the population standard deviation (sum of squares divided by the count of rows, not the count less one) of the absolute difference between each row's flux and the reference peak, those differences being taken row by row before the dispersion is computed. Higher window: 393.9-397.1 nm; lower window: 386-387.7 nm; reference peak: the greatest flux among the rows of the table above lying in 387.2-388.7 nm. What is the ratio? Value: 1.2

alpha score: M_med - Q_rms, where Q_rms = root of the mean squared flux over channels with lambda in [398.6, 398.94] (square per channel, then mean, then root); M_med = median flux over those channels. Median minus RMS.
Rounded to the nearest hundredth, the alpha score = 2.51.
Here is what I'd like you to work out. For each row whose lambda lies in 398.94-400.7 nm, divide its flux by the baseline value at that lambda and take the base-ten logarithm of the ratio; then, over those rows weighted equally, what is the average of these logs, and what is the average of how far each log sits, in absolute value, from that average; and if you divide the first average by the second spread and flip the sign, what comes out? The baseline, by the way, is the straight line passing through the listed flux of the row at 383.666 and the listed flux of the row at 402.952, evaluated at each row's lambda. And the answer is -0.7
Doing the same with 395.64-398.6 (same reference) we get 1.2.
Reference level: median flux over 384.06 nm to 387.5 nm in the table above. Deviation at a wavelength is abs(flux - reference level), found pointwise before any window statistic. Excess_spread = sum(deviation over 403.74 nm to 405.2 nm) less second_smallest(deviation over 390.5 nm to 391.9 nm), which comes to 1594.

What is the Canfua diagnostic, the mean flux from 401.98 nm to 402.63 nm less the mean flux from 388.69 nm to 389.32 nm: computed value 93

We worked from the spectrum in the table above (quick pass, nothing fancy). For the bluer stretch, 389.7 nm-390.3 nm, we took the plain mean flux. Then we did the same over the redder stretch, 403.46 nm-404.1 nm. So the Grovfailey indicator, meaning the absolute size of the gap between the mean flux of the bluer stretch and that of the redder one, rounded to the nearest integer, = 58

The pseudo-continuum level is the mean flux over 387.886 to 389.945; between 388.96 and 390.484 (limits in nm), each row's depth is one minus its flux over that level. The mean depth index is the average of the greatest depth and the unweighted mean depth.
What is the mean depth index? 0.0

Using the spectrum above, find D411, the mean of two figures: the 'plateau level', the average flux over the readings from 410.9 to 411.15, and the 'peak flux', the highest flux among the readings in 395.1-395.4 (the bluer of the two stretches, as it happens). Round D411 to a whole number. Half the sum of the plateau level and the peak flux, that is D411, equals 209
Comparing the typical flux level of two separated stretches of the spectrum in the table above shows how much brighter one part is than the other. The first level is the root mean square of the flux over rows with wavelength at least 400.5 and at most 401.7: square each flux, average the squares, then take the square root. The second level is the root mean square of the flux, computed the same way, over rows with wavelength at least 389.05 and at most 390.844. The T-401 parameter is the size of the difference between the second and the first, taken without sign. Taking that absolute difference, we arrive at 76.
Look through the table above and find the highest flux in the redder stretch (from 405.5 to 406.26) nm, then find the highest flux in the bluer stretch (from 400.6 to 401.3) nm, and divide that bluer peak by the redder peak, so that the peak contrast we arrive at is 1.1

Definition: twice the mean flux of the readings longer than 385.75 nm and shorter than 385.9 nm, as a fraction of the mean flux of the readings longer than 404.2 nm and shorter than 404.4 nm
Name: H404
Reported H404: 0.9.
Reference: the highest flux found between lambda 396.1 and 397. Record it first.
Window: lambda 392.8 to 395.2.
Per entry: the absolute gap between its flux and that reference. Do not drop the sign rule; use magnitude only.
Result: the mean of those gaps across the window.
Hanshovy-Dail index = 41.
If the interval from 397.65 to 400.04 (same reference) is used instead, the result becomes 91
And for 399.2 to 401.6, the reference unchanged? 112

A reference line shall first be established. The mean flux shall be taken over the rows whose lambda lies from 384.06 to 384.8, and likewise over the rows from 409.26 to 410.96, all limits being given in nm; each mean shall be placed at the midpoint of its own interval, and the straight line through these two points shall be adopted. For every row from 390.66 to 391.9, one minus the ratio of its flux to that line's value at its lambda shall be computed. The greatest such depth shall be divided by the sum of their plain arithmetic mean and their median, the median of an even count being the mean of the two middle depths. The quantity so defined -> -0.1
